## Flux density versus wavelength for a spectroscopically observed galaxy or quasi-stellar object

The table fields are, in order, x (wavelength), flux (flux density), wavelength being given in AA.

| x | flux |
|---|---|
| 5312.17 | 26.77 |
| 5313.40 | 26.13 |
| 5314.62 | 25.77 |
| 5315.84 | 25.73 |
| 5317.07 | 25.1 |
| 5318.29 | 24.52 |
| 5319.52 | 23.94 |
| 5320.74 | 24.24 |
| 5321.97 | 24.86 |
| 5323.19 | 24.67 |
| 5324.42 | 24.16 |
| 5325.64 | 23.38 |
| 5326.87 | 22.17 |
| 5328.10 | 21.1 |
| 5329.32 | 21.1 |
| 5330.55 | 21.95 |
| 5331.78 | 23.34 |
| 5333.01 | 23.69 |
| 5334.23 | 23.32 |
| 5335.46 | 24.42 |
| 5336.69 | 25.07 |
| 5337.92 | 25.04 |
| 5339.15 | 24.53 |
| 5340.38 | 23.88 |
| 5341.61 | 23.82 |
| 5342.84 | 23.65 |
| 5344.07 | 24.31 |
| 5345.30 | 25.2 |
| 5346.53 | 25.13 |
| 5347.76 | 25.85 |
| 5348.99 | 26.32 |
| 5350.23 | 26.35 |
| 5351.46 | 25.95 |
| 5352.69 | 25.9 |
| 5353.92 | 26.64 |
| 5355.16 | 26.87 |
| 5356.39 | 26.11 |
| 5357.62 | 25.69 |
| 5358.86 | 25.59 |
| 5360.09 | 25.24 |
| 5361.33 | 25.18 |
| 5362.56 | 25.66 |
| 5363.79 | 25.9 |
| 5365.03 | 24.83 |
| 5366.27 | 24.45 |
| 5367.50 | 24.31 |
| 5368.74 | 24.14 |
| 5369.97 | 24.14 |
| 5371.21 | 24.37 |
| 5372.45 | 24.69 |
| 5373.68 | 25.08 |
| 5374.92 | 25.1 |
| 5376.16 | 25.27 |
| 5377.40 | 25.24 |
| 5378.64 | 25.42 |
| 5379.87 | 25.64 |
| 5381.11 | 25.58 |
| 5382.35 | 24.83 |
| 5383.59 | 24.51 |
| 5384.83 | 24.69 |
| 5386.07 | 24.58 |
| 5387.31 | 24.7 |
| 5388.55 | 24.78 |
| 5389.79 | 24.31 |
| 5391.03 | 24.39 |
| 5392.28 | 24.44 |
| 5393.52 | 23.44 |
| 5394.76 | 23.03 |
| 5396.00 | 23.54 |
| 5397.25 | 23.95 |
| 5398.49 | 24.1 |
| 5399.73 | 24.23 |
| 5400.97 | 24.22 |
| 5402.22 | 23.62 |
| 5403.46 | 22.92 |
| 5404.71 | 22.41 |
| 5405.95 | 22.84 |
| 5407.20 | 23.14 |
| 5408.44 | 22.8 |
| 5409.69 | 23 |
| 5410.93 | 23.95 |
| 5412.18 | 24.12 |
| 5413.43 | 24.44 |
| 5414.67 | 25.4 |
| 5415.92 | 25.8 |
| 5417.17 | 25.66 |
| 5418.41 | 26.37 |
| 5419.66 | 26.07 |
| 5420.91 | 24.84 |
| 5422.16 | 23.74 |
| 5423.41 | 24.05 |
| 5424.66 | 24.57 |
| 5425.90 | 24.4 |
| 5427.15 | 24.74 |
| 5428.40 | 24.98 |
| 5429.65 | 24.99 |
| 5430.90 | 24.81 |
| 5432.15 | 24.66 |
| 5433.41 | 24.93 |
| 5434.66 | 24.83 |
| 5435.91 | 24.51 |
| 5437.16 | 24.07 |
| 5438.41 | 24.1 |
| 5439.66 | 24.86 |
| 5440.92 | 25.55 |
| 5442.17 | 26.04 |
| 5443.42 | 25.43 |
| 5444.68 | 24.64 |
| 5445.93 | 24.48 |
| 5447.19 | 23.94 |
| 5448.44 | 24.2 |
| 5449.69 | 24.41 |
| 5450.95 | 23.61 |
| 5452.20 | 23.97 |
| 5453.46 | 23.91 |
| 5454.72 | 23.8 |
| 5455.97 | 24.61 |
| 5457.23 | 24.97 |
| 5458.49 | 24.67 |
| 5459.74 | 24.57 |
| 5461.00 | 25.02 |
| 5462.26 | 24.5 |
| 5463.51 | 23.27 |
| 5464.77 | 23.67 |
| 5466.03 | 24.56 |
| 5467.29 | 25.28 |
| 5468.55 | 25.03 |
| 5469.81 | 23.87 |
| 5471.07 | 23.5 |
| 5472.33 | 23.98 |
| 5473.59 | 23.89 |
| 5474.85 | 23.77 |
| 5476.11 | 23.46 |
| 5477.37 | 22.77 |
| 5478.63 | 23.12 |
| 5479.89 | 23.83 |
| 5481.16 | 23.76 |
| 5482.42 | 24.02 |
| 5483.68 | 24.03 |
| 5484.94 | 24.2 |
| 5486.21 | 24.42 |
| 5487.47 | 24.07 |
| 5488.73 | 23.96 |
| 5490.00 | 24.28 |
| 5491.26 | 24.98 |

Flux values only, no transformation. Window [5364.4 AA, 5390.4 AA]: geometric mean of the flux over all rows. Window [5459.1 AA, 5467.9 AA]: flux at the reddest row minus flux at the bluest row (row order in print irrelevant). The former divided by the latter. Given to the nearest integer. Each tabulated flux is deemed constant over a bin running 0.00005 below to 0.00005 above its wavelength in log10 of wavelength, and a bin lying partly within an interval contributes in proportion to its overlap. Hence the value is 35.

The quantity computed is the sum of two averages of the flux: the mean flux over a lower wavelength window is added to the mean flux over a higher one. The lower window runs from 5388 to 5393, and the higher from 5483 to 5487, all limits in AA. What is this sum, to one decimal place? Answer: 48.7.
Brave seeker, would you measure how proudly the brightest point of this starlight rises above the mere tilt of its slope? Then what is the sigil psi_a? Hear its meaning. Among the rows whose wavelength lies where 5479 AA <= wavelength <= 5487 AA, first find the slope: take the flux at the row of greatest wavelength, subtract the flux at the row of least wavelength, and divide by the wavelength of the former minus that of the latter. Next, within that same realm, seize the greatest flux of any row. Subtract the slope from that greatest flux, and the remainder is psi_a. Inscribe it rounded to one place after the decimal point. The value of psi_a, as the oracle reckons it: 24.3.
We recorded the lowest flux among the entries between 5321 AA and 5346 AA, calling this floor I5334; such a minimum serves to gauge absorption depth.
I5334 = 21.1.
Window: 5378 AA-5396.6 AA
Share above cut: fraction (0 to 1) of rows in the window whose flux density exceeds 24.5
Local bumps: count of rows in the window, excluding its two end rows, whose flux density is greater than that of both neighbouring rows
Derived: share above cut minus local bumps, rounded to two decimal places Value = -3.40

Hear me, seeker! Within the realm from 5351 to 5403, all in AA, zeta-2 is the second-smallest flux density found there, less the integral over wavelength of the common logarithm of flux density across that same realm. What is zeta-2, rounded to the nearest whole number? -49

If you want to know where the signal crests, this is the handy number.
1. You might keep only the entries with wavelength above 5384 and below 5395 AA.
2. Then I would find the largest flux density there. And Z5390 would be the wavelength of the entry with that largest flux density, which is 5388.55 AA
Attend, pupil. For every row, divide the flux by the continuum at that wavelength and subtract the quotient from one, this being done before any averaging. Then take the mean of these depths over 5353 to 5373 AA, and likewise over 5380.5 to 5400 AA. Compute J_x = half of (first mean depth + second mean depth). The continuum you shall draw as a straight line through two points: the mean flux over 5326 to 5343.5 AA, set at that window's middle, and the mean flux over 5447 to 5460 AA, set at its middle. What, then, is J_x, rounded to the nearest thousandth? -0.047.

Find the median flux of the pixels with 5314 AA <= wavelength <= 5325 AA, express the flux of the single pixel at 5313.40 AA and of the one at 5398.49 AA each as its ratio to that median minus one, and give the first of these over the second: -2.6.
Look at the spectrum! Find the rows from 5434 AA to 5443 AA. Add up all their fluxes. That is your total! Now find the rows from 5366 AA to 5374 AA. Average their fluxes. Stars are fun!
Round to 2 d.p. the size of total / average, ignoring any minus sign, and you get 7.11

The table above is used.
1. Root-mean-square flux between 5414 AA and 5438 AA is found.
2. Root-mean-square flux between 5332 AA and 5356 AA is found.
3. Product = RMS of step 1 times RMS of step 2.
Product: 625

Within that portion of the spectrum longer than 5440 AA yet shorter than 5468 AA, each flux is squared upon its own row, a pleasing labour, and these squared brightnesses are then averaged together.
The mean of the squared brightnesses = 601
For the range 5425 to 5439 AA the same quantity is 607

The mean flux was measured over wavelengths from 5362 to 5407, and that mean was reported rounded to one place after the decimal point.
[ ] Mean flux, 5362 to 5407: 24.4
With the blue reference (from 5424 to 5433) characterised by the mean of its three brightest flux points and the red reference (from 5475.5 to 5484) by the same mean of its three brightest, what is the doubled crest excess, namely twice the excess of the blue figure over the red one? 1.9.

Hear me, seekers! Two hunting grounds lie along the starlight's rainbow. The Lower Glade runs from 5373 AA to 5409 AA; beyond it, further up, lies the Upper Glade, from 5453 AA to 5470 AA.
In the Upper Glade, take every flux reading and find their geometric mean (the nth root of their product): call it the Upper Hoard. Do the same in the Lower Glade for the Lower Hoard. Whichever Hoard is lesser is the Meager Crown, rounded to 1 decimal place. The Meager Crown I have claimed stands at 24.2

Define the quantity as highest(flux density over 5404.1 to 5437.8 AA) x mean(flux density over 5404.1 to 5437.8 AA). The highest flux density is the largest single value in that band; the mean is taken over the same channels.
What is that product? 645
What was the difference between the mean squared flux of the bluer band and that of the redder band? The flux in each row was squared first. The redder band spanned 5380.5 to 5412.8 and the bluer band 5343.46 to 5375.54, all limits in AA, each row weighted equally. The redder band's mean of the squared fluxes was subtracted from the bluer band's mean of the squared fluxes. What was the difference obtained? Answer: 70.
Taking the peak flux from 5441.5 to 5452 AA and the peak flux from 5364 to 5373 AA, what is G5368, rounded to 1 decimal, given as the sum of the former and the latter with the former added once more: 76.9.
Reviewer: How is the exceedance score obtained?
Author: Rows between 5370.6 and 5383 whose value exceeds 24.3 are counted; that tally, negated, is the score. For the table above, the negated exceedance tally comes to -10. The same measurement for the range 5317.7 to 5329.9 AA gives -3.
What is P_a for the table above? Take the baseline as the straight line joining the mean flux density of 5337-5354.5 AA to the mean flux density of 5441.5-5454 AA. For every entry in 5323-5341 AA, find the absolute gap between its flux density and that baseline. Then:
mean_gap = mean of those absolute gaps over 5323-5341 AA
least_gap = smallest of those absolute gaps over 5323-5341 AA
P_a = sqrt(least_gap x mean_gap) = 0.6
